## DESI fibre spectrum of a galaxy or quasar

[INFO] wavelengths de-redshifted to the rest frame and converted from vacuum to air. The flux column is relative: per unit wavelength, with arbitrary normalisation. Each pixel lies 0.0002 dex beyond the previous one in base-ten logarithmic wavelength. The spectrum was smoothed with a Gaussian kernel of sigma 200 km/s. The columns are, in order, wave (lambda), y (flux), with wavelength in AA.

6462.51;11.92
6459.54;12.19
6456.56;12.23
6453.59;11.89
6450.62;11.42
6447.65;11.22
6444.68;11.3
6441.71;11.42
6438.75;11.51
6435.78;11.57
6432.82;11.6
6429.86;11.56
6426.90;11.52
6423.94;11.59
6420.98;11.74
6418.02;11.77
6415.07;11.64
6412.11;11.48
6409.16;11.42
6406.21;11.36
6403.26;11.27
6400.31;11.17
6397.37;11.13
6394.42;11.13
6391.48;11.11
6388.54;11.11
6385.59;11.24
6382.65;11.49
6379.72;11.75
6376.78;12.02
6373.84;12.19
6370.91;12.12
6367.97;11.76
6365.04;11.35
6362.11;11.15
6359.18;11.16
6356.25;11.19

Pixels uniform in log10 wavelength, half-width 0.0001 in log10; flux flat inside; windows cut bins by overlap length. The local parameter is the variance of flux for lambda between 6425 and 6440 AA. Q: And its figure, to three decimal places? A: 0.001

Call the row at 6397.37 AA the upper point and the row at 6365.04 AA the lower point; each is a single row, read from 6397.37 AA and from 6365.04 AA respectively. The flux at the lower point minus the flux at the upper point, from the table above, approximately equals 0.2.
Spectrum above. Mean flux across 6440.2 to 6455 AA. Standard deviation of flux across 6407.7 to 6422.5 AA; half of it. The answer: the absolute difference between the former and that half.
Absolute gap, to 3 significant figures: 11.4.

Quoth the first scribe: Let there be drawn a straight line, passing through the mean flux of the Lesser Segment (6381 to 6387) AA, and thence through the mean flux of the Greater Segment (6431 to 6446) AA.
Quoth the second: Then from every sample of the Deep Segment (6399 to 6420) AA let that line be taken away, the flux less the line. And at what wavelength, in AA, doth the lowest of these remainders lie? 6400.31 AA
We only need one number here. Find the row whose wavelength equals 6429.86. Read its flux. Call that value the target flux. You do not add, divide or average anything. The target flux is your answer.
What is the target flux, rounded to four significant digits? 11.56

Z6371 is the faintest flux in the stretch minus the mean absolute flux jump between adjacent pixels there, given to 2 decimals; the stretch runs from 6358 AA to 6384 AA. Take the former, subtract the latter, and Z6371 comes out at 10.93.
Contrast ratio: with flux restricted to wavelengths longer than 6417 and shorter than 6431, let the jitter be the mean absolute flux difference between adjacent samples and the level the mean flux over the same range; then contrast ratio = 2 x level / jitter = 321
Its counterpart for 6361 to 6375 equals 90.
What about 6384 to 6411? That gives 408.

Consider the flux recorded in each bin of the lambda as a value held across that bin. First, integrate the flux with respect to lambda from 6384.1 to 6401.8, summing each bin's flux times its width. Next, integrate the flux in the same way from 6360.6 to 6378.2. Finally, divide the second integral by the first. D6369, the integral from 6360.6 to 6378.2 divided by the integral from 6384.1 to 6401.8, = 1.05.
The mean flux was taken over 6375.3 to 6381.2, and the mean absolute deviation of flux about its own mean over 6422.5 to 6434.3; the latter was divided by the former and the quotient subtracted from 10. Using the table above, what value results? 9.998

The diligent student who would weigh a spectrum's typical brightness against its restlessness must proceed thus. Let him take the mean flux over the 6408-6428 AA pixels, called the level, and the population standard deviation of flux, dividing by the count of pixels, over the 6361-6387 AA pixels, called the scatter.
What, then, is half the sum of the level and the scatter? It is 5.98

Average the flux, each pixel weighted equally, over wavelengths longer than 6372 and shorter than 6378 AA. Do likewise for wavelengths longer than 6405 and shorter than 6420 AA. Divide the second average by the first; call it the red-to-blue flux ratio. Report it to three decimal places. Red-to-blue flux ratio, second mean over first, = 0.953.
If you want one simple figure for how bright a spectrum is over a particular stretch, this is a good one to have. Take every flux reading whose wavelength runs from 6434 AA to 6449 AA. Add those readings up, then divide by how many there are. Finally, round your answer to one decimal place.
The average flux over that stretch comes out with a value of 11.4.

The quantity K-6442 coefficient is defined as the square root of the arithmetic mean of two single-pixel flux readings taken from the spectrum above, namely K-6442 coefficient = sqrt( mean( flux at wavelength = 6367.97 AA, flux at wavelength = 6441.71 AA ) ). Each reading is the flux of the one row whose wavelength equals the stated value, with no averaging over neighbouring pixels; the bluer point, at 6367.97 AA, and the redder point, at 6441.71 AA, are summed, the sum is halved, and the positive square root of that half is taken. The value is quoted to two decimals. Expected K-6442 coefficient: 3.40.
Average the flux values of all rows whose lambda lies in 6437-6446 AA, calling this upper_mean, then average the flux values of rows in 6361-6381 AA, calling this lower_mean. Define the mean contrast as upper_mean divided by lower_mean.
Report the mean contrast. 0.97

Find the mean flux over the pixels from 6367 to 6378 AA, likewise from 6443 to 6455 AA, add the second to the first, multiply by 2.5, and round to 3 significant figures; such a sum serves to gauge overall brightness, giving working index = 58.7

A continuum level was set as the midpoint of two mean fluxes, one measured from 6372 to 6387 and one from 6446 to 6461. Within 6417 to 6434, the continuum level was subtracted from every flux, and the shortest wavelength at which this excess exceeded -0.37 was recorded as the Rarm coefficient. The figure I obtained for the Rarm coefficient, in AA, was 6418.02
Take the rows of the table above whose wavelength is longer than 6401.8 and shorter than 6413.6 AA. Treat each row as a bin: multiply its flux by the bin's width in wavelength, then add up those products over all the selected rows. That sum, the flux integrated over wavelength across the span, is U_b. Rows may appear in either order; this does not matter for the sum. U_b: 134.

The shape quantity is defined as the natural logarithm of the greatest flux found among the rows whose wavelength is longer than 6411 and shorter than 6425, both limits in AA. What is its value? 2.466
